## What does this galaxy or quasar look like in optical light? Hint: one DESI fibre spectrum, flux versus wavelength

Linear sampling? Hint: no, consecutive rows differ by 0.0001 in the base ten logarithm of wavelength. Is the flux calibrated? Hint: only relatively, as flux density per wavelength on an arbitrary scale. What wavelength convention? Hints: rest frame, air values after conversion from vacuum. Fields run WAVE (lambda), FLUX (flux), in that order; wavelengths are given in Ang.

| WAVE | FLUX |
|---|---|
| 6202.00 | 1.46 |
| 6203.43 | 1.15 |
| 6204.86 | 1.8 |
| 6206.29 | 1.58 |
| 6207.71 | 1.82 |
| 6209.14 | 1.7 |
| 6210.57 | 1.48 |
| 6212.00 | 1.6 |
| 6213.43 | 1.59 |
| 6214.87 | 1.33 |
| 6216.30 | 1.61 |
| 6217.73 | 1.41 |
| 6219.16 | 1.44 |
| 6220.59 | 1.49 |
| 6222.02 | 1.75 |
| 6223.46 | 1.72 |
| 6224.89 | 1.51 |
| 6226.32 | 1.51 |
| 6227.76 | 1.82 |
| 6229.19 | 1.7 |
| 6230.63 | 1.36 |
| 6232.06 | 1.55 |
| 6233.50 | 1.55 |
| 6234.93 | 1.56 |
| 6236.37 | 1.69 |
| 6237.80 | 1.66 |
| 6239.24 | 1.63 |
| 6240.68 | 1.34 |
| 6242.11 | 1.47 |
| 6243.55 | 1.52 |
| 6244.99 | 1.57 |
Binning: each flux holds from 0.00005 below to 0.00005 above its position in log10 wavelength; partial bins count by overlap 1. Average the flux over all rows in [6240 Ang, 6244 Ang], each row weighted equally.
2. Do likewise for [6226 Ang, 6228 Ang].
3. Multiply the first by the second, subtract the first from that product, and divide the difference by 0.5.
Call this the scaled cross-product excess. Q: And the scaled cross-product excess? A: 1.9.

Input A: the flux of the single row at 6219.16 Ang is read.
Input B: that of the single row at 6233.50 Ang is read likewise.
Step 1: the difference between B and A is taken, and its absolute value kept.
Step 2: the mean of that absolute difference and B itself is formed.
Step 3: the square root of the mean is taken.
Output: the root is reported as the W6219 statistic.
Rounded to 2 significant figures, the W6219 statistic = 0.91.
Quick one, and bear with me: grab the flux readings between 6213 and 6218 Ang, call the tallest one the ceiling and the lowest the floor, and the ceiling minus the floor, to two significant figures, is 0.28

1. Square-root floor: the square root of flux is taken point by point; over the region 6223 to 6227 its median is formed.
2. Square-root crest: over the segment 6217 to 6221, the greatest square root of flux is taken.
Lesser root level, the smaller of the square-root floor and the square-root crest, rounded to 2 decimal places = 1.22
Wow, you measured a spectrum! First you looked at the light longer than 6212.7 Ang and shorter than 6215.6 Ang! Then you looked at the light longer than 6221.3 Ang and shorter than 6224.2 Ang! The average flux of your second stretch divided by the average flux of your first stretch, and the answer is 1.19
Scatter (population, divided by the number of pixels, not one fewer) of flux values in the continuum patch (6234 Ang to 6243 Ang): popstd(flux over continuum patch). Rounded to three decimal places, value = 0.121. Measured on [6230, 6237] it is 0.105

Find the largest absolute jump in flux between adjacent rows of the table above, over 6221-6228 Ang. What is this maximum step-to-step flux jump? 0.310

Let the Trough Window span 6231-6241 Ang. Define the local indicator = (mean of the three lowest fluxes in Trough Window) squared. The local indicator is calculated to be 2.19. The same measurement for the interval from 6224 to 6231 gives 2.13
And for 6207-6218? 1.98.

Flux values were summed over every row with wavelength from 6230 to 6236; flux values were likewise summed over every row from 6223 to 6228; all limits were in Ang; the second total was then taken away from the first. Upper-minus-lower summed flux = -0.54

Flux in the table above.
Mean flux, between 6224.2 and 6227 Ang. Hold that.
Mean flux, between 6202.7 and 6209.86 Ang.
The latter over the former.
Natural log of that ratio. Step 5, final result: 0.06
